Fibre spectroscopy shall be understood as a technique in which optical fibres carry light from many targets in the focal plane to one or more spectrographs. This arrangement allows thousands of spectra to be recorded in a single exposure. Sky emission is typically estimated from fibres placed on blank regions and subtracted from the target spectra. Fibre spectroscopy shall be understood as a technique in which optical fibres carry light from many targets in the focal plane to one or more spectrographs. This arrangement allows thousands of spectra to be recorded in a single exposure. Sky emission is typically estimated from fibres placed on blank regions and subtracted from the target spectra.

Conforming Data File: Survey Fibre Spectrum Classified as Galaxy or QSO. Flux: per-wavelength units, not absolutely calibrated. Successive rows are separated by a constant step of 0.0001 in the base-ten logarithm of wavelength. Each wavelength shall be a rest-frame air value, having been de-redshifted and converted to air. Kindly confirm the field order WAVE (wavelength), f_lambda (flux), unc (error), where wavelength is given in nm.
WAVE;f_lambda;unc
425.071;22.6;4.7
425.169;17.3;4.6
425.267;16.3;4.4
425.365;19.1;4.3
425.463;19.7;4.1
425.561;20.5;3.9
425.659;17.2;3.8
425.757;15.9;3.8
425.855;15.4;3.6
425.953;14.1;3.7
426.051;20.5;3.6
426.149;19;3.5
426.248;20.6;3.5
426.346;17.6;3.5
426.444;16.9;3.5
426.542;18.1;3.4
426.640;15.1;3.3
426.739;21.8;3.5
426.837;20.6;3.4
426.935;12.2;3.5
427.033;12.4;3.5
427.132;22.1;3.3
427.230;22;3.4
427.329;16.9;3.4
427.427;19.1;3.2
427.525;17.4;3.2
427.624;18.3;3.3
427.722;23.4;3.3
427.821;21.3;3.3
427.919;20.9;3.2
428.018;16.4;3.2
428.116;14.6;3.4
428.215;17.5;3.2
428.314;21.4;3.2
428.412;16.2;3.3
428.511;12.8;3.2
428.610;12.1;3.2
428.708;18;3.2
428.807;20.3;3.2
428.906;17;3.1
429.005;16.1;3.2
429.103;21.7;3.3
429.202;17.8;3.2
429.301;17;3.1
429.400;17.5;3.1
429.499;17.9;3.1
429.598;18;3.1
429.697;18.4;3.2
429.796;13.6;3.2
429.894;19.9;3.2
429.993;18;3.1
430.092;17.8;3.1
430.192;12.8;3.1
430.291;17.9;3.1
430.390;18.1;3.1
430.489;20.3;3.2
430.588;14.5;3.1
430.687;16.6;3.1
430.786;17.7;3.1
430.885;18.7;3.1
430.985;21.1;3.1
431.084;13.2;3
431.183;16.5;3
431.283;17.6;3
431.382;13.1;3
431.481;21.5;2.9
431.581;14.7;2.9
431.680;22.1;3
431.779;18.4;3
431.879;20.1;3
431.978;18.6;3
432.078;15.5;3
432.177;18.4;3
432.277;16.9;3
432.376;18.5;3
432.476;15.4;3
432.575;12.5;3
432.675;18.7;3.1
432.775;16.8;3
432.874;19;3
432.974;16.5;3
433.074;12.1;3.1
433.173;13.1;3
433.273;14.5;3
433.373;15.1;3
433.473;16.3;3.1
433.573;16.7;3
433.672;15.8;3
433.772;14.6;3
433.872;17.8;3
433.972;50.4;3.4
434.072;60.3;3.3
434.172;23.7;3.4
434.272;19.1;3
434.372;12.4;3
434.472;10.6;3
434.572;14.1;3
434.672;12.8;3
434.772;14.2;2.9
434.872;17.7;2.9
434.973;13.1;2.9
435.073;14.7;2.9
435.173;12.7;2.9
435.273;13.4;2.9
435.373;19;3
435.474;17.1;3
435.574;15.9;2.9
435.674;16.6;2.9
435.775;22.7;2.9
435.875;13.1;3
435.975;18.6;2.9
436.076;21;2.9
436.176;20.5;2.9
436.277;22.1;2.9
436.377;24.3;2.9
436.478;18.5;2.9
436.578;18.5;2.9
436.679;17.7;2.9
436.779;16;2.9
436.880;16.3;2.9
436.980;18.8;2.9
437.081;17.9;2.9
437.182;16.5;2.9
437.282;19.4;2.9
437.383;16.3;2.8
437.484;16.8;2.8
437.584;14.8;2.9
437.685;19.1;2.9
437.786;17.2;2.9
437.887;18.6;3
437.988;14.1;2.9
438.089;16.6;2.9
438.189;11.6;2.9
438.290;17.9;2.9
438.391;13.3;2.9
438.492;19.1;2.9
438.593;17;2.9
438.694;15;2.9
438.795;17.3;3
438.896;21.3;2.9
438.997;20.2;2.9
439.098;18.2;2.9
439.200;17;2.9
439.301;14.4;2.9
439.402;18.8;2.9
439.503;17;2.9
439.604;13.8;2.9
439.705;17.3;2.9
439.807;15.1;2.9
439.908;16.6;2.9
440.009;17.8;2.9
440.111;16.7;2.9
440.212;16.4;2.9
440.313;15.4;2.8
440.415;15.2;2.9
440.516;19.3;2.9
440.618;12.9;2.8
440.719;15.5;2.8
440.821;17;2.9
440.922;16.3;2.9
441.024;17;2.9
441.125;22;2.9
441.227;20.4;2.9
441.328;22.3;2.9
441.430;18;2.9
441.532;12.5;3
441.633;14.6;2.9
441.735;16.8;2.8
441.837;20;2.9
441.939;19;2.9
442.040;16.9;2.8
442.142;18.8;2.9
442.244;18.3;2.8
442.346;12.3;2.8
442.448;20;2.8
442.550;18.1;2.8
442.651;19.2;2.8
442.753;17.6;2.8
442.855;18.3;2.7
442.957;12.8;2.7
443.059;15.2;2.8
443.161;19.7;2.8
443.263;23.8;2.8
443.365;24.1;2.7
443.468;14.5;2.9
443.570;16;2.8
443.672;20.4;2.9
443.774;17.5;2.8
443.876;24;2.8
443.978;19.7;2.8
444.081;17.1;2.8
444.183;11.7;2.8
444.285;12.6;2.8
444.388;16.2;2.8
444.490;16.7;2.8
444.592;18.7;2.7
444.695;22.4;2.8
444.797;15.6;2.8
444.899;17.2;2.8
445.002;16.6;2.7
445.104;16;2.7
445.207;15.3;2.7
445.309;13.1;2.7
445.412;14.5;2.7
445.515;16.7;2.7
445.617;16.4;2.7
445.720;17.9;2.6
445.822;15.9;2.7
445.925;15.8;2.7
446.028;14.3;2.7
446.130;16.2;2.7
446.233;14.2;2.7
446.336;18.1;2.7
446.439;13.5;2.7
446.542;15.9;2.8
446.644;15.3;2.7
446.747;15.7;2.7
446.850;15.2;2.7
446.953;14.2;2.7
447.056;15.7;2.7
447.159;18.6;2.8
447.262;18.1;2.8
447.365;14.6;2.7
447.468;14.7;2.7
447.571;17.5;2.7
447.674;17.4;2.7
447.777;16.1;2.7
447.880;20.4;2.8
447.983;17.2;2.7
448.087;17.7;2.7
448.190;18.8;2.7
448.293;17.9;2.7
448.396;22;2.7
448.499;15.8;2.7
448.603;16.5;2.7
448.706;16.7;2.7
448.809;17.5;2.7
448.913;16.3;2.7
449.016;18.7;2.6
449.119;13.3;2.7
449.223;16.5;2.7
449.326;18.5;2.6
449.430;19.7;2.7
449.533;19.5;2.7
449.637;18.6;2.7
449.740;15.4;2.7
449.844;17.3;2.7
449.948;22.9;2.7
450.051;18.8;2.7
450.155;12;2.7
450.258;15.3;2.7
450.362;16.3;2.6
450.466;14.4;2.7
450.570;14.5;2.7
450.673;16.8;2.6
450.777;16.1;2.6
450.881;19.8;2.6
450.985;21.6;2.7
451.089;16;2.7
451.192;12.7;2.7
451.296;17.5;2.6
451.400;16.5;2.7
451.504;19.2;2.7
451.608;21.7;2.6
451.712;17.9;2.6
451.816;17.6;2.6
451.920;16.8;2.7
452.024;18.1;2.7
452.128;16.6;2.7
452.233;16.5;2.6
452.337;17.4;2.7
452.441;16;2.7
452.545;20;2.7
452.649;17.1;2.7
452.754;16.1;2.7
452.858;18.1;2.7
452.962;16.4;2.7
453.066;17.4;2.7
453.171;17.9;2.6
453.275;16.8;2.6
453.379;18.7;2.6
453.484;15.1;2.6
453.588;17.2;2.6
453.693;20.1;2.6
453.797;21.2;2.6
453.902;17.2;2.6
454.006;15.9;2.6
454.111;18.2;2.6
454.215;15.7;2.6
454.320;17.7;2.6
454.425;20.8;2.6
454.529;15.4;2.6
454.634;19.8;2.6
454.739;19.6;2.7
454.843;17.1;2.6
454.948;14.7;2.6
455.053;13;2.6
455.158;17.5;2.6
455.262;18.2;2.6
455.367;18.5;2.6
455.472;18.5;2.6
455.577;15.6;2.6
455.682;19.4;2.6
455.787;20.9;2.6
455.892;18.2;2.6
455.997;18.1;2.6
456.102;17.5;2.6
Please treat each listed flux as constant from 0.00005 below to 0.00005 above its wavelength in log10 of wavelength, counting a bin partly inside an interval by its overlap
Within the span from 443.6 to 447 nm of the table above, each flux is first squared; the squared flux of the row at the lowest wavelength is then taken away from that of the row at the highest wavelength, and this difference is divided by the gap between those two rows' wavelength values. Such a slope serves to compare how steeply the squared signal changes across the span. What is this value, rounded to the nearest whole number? -65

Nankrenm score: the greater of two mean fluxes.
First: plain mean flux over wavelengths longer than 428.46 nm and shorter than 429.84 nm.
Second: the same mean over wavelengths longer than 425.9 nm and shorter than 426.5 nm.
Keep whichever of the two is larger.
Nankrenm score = 18.1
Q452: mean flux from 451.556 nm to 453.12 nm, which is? 17.6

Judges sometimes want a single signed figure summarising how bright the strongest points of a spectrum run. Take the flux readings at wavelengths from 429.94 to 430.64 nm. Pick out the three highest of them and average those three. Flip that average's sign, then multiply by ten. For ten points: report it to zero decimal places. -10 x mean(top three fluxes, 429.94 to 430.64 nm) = -188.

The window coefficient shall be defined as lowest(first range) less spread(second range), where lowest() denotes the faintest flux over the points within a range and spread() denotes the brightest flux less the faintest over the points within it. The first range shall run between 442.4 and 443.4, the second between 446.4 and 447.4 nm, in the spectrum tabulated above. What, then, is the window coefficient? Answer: 8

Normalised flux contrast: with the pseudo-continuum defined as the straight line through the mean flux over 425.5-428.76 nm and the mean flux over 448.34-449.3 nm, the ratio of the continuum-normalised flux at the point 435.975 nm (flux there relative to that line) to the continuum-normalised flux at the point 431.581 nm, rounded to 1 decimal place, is 1.3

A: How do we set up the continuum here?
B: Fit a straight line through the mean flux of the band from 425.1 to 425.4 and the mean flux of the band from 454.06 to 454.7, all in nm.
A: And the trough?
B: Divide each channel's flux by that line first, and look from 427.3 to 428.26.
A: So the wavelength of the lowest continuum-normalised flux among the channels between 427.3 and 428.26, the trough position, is 428.116 nm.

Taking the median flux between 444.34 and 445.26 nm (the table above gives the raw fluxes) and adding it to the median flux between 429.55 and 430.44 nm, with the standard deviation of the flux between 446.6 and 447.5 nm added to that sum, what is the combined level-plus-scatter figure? 36.1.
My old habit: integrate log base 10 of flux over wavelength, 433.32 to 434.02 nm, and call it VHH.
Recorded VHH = 0.892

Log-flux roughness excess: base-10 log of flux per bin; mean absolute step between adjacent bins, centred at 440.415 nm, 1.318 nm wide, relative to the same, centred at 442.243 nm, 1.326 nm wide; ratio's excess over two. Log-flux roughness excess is -1.3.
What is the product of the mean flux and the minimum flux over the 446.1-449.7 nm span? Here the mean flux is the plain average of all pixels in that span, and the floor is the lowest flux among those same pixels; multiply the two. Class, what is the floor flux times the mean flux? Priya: 225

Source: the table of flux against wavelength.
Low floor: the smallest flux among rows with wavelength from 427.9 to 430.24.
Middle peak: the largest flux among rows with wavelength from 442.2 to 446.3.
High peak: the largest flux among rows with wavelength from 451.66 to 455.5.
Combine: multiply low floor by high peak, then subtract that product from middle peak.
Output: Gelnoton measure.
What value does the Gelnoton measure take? -232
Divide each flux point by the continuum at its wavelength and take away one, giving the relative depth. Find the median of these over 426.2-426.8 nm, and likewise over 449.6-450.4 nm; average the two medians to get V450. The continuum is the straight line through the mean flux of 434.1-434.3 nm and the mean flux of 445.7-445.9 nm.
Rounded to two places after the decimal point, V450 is -0.08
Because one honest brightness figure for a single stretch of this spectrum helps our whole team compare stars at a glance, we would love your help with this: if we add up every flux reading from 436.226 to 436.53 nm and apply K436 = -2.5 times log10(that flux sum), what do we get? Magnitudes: -4.53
